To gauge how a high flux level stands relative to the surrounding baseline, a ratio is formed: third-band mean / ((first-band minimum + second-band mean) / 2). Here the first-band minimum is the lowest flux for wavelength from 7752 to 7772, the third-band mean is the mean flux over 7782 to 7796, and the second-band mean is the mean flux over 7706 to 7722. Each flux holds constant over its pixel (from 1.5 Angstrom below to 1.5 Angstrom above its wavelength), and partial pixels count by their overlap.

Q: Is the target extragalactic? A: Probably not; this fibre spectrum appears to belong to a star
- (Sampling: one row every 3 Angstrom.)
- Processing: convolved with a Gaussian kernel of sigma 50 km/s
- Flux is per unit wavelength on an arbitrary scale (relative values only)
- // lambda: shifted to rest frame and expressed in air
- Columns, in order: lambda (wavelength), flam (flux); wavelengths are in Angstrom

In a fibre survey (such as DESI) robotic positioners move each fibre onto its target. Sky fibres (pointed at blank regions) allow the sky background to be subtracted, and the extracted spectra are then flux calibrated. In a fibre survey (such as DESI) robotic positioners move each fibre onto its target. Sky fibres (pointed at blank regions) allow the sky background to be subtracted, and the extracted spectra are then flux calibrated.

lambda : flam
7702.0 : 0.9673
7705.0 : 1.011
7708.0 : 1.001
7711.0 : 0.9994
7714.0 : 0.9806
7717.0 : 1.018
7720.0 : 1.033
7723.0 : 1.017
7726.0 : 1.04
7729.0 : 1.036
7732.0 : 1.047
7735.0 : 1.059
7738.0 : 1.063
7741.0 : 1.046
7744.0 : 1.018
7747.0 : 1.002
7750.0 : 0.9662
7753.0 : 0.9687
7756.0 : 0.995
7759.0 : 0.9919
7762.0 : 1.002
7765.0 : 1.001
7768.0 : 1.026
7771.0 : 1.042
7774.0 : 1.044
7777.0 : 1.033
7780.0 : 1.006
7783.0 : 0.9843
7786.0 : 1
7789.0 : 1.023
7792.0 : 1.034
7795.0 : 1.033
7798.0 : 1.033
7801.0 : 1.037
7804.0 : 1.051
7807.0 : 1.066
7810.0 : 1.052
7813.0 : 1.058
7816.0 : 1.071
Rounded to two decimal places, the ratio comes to 1.03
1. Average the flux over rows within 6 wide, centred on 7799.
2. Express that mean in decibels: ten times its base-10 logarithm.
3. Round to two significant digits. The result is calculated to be 0.15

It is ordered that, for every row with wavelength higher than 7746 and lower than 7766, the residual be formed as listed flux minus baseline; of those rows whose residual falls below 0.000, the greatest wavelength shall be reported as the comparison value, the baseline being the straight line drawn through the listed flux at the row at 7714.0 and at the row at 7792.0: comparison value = 7765.0 Angstrom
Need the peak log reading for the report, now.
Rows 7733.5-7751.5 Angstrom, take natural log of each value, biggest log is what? 0.061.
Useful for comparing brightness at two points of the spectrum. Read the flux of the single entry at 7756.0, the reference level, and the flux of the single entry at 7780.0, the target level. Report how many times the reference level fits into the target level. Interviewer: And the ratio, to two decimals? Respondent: 1.01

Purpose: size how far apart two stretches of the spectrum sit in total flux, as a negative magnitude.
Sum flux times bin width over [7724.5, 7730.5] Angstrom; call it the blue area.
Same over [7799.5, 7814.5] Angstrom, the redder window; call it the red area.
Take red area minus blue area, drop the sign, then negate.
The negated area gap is -10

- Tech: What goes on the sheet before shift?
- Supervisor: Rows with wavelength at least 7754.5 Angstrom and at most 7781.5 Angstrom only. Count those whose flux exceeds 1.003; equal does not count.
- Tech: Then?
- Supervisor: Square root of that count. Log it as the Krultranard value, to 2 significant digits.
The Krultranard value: 2.2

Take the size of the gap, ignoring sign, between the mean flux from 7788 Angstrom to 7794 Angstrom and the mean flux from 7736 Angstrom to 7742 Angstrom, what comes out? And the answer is 0.026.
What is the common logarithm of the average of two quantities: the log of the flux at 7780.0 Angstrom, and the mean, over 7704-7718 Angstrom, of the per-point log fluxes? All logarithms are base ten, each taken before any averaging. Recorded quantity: -2.8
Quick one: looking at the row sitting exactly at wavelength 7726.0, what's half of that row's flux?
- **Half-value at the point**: 0.520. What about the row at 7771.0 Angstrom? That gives 0.521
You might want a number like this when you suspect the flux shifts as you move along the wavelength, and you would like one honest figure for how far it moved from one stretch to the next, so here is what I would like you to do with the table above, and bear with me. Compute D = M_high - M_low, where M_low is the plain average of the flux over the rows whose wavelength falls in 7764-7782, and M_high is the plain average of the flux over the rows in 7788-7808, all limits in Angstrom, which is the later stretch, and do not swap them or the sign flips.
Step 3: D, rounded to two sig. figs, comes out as 0.014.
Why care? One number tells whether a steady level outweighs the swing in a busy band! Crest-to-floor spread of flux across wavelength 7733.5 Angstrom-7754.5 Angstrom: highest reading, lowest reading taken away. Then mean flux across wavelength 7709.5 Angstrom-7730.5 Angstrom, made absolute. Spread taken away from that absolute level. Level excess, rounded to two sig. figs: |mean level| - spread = 0.92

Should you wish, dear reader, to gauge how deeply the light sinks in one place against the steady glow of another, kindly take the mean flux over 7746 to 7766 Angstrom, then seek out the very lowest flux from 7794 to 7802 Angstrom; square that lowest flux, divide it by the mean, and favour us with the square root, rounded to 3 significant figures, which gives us 1.04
